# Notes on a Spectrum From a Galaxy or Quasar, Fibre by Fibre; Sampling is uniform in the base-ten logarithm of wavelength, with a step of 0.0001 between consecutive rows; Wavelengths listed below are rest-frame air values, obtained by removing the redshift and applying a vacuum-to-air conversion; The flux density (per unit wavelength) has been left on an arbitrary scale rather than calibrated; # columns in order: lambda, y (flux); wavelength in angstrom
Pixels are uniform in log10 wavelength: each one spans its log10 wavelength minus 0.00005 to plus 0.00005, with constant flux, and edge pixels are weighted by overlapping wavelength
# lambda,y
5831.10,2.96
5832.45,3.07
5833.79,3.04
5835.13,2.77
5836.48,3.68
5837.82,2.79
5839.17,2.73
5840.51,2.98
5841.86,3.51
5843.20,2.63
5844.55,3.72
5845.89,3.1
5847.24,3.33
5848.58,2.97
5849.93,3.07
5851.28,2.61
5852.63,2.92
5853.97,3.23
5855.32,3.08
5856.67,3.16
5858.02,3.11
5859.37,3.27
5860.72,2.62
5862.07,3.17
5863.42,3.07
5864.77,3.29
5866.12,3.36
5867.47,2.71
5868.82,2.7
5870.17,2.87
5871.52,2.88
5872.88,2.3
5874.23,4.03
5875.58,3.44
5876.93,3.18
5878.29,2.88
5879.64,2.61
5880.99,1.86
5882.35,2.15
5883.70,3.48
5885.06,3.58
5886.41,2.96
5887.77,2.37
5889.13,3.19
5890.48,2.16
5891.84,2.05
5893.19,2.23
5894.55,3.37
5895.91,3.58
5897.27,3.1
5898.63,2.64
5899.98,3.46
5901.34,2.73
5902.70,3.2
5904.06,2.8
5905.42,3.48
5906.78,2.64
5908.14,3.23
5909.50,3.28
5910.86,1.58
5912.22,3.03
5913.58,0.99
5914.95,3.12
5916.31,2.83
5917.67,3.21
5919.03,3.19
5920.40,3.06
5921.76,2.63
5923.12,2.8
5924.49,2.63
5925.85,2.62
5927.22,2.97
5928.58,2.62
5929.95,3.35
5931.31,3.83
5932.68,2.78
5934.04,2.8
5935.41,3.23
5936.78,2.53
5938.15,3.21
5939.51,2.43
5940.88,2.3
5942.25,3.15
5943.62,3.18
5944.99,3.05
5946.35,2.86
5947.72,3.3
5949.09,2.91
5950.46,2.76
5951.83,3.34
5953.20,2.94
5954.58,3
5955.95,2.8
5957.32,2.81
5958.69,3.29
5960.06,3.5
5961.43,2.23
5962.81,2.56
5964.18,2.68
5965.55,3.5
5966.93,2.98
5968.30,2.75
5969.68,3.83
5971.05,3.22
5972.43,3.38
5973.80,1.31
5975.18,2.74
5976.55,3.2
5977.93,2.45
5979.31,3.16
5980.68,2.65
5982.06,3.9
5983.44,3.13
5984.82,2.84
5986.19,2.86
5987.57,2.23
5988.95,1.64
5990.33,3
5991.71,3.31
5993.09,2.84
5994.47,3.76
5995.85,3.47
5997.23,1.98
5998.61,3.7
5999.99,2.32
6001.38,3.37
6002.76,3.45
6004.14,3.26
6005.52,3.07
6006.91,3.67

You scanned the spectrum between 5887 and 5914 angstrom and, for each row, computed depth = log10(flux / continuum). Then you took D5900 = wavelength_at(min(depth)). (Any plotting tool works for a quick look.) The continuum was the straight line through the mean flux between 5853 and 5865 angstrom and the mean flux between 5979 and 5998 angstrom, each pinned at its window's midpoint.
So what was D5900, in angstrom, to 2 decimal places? 5913.58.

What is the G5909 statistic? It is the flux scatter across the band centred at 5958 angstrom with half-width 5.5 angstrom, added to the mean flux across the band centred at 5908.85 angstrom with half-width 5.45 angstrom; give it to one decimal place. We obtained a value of 3.0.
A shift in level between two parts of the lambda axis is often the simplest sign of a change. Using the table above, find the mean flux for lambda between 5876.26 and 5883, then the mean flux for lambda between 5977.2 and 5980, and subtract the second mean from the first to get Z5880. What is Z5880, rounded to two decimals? -0.27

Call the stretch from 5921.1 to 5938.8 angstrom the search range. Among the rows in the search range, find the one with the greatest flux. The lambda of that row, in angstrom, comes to 5931.31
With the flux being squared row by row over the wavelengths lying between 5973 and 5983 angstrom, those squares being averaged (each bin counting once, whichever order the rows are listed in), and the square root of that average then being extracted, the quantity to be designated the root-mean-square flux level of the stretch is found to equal 2.87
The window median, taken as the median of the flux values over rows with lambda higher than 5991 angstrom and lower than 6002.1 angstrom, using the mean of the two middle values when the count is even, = 3.34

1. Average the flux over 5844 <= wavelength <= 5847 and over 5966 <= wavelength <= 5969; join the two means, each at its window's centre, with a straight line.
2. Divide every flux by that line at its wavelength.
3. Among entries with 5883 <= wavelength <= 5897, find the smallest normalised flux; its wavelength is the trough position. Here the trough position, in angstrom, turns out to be 5891.84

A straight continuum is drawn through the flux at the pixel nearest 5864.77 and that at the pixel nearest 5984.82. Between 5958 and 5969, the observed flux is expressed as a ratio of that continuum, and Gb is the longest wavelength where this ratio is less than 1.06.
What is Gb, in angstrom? 5968.30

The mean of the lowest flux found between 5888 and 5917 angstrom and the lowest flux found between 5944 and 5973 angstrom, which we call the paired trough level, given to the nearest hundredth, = 1.61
